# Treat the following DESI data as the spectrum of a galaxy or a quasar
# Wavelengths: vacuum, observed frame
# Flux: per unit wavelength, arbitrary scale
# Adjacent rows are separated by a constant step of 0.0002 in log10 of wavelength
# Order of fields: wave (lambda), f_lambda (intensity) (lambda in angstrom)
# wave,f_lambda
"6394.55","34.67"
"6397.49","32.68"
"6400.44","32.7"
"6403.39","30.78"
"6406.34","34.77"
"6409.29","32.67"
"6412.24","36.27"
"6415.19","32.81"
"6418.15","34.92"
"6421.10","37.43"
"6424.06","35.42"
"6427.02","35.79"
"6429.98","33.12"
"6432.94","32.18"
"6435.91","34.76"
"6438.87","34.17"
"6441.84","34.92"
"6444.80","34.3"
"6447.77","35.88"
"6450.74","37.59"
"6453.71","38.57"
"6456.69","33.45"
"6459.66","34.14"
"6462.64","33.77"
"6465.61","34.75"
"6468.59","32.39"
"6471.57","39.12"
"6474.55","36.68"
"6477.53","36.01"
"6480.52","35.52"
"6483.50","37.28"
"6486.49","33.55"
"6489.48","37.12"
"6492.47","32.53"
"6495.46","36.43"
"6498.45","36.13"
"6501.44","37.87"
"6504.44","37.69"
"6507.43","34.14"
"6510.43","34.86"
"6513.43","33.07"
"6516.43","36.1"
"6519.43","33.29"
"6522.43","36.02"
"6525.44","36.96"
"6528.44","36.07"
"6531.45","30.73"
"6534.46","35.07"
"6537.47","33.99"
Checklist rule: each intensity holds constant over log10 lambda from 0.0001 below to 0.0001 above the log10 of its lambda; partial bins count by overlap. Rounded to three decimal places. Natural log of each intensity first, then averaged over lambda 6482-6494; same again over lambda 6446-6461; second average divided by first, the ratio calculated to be 1.006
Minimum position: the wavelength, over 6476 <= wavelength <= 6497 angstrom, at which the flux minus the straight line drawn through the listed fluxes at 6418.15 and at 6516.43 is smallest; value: 6492.47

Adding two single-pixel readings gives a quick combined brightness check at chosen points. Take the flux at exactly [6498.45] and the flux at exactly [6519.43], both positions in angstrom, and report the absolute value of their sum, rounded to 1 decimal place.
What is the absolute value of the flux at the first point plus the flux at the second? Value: 69.4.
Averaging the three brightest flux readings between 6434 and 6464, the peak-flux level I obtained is 37.3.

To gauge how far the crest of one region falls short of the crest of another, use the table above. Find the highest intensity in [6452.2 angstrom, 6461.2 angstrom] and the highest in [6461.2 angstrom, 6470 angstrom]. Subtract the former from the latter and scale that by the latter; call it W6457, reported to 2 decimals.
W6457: -0.11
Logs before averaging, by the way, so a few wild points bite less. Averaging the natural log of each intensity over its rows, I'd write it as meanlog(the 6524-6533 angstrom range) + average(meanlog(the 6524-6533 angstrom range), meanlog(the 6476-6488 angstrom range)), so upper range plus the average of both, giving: 7.10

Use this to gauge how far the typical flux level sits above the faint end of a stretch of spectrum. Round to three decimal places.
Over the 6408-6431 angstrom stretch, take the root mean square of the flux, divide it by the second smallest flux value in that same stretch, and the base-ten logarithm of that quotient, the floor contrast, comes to 0.026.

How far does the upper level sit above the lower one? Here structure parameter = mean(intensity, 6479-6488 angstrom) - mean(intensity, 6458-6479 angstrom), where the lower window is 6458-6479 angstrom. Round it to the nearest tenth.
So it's 0.2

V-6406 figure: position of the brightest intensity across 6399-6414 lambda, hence 6412.24 angstrom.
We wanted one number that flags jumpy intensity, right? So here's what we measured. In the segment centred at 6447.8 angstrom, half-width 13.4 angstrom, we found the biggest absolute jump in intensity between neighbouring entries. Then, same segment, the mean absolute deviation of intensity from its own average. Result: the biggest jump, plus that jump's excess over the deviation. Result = 8.9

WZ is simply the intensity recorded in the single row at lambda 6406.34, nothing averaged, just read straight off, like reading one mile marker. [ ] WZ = 34.77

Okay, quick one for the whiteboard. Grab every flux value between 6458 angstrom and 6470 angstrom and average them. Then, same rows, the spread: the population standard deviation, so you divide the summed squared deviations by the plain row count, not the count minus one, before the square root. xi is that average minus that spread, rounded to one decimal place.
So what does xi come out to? 32.9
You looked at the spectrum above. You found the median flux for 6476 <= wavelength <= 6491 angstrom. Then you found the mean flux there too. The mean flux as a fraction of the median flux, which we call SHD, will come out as 1.00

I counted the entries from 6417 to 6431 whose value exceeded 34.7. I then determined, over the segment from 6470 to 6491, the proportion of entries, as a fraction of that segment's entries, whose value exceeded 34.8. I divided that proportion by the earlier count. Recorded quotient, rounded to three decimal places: 0.214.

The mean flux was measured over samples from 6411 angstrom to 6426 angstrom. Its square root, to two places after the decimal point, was 5.95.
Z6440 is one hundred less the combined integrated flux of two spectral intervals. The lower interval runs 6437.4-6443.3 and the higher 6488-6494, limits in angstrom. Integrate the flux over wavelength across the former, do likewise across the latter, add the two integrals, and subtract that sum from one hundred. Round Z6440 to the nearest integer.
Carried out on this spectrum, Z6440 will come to -313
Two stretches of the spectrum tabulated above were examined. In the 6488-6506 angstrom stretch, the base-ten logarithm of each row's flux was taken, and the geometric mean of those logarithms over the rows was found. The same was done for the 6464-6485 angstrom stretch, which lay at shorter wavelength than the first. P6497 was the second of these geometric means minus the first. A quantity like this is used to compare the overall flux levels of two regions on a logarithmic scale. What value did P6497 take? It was -0.004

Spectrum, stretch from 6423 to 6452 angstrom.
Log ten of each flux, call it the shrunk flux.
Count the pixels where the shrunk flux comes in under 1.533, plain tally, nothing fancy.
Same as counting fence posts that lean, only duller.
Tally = 2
